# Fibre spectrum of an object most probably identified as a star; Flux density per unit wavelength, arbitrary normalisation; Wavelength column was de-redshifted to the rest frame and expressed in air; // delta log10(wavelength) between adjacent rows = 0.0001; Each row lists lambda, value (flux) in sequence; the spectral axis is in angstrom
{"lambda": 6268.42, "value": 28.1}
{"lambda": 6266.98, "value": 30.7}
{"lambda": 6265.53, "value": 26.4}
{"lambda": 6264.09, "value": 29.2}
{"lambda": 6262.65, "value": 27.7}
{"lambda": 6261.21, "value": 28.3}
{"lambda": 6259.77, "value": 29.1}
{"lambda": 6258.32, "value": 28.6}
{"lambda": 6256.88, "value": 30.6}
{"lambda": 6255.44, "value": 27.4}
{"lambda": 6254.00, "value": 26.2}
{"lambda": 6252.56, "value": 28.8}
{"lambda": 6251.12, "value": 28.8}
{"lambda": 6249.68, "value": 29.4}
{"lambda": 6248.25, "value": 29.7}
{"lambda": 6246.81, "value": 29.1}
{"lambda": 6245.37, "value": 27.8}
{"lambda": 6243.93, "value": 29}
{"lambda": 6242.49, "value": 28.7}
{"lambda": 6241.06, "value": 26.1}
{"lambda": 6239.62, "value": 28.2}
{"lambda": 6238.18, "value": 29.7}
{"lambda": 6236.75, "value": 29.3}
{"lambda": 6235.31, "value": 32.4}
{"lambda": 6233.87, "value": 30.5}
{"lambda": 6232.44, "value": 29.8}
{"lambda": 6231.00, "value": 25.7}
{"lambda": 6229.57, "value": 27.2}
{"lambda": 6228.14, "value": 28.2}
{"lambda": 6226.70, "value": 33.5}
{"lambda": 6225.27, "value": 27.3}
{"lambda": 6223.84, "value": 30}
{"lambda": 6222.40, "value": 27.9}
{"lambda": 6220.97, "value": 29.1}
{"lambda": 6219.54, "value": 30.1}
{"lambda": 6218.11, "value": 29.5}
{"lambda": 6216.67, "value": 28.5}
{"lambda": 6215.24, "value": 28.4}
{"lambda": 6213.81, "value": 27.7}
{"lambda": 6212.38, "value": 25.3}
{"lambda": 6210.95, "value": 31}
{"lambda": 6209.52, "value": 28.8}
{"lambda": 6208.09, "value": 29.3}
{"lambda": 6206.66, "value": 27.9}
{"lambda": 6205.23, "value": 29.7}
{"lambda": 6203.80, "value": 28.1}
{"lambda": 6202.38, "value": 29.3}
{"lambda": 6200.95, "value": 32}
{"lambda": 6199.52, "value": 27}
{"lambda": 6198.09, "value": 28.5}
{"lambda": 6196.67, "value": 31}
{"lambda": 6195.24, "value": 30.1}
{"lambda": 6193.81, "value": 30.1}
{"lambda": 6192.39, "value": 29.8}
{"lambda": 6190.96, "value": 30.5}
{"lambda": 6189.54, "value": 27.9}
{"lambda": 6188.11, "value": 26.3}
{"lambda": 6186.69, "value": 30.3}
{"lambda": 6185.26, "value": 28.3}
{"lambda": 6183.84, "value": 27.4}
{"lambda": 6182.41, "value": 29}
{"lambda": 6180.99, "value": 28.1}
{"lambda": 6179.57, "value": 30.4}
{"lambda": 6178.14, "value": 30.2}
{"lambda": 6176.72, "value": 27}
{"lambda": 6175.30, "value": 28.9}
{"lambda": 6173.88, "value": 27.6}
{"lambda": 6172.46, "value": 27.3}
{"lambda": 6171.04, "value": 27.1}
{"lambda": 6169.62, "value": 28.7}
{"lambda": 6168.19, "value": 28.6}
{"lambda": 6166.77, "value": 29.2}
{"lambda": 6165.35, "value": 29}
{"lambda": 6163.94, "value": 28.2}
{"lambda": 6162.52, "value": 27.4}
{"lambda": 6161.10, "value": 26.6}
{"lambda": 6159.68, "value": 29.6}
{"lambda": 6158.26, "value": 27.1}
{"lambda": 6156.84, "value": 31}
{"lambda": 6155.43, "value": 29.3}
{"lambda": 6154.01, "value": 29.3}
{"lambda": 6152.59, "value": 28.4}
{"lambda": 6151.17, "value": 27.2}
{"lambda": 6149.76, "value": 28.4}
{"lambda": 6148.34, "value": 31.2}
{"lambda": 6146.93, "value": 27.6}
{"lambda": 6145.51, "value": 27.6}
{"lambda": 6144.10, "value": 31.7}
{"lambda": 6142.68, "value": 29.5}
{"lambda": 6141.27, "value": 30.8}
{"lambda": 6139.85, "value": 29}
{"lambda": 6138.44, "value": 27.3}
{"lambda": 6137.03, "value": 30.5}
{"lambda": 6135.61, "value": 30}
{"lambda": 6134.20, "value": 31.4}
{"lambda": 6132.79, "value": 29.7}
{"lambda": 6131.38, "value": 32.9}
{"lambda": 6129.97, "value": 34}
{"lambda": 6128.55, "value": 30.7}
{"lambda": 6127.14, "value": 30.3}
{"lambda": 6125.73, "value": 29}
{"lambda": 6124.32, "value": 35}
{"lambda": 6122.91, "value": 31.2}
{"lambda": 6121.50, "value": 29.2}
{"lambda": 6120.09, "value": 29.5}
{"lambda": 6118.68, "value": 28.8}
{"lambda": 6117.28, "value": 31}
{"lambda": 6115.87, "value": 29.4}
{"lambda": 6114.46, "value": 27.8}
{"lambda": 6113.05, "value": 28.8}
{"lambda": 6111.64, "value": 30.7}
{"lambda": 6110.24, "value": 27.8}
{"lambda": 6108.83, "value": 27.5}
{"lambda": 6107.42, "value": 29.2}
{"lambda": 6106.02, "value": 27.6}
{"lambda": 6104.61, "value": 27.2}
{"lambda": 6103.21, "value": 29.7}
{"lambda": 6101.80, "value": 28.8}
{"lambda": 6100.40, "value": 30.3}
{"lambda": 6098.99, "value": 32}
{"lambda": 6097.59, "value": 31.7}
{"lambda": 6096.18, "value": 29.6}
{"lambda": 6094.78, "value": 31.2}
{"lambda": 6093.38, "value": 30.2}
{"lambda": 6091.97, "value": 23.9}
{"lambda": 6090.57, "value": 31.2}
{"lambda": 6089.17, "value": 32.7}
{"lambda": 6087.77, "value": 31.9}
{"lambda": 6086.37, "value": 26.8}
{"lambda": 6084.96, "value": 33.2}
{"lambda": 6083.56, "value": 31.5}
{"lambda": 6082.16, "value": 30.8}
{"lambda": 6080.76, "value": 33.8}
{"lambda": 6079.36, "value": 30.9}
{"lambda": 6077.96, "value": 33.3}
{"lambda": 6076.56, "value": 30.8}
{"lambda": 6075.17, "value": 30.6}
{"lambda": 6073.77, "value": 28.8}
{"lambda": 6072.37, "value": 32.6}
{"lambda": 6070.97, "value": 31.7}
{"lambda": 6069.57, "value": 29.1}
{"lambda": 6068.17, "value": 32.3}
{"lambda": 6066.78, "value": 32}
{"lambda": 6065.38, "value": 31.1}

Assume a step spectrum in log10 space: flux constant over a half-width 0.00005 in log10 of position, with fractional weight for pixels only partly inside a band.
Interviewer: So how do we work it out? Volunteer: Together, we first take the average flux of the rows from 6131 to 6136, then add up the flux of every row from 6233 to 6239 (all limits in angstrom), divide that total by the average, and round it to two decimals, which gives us 3.93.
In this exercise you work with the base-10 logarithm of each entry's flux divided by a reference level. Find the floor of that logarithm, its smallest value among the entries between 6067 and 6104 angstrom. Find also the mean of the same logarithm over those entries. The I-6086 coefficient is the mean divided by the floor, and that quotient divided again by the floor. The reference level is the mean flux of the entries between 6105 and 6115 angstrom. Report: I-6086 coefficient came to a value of 6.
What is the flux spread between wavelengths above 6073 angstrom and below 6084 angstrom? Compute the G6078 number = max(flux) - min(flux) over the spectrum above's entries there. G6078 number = 5.0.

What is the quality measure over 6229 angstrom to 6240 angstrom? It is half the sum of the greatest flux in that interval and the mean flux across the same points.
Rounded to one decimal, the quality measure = 30.8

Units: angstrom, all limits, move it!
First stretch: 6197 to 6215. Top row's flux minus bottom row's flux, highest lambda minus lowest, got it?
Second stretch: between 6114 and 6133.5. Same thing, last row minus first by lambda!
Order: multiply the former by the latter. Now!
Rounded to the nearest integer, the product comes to -2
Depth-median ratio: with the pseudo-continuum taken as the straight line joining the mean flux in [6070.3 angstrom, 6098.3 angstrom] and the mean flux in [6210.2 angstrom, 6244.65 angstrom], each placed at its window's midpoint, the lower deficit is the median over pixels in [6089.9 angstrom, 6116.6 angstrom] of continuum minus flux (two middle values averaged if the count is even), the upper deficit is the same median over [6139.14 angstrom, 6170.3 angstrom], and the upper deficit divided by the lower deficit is 0.9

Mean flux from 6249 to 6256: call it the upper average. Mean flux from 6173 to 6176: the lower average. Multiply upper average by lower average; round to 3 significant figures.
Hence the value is 794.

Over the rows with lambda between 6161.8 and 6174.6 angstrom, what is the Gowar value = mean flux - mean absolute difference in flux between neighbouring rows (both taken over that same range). 27.55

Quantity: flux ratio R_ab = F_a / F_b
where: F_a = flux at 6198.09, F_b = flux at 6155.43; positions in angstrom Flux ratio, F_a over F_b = 0.97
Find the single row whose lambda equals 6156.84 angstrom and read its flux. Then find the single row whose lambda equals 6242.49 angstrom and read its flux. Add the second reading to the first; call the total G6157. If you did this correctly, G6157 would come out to 59.7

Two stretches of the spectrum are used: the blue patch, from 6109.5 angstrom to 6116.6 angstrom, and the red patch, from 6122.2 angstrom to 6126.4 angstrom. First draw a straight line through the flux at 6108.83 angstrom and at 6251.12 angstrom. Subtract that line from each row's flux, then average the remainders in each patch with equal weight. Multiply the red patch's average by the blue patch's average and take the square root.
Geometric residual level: 2.4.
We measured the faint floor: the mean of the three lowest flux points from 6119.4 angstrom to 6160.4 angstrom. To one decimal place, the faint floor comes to 27.2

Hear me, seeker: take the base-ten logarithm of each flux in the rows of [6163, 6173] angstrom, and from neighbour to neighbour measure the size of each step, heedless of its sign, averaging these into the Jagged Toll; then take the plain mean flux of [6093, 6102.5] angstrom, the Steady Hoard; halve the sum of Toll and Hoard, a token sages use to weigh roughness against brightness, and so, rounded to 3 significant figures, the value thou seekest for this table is 15.3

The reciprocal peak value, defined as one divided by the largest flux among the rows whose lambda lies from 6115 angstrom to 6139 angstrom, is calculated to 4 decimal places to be 0.0286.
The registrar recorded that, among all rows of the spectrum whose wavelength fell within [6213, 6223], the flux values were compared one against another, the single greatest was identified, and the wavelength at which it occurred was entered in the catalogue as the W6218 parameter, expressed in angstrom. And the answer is 6219.54 angstrom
